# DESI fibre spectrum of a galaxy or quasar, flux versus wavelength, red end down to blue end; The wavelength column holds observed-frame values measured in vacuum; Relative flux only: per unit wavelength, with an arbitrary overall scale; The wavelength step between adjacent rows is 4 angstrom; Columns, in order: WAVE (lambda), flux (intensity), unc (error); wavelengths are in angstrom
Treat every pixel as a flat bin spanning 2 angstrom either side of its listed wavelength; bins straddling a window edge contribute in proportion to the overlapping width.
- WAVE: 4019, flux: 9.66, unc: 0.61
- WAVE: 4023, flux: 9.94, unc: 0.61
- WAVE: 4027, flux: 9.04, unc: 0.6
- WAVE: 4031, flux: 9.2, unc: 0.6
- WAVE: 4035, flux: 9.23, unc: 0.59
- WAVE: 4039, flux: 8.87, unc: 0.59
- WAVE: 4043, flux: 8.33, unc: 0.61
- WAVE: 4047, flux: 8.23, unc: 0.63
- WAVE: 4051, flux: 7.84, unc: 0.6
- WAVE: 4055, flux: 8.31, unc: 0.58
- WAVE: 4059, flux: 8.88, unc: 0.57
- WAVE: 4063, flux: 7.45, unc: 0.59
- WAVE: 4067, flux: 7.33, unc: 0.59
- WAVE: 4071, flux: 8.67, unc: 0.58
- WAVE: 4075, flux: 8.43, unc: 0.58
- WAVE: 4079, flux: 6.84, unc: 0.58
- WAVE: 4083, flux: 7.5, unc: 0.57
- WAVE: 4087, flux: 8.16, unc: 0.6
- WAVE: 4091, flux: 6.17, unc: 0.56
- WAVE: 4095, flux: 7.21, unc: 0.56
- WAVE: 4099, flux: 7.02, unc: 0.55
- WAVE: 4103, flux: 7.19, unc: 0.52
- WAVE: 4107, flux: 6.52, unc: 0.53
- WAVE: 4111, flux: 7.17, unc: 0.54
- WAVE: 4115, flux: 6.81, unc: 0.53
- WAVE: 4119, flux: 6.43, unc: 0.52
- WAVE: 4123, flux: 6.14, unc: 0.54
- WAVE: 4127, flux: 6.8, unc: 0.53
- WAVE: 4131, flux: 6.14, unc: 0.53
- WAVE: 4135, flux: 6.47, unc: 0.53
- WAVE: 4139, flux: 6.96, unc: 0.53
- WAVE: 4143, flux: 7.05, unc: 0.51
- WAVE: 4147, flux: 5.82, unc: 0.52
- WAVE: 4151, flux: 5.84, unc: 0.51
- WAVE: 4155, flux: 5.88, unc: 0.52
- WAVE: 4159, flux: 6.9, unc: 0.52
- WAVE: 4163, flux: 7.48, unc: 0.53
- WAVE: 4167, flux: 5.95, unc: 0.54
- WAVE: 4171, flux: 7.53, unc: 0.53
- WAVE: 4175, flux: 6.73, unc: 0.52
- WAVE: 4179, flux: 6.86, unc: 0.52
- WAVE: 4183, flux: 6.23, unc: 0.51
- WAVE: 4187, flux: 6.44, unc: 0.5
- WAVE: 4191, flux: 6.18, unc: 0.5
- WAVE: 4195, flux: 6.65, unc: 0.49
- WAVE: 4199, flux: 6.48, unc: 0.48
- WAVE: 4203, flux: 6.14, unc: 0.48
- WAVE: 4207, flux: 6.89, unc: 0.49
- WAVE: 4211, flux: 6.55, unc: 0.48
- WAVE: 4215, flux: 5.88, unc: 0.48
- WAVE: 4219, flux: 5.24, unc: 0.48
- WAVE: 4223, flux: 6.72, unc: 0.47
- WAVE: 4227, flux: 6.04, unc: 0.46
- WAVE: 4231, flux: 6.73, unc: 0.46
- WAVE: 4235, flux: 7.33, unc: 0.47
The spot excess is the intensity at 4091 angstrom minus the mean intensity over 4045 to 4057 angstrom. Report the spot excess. -2.0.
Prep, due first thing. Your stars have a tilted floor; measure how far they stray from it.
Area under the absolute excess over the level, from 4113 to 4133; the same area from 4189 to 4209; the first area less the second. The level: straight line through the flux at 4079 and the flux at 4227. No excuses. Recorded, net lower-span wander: -0.4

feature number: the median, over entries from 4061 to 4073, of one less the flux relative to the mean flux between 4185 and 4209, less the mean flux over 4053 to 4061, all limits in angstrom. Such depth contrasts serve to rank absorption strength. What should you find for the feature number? -8.7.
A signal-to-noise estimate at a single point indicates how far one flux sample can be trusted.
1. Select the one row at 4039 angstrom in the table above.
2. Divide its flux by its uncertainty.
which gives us 15.0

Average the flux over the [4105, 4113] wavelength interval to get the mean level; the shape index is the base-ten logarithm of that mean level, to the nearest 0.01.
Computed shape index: 0.84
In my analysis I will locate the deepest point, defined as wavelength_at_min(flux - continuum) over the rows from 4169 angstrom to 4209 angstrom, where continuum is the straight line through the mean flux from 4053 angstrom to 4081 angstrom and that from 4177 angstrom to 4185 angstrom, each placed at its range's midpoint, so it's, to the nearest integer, 4183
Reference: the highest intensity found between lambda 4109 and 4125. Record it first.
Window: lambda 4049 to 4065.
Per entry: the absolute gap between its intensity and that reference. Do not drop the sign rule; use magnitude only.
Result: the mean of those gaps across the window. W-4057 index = 0.95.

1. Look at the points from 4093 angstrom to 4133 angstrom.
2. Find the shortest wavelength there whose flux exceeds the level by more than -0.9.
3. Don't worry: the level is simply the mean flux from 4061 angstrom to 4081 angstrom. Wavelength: 4095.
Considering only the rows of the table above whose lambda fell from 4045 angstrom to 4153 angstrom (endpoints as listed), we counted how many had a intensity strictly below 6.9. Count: 11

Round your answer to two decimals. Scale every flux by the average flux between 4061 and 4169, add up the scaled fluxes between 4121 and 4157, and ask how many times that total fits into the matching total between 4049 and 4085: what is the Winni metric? 1.25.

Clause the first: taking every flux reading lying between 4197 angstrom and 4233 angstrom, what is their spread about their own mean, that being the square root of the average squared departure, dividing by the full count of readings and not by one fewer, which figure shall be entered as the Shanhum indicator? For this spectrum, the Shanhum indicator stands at 0.494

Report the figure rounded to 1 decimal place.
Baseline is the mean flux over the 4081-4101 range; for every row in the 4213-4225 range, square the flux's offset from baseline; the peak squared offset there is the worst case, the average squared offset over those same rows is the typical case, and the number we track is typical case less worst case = -1.9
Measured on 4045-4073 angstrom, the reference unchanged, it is -1.7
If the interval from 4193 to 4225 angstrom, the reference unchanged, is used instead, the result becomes -2.8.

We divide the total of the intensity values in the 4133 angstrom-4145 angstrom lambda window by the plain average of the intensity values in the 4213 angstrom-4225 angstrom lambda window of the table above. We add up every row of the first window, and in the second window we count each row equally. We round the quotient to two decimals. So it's 3.44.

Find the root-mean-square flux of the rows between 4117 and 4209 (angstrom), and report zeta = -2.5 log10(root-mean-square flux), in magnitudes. -2.04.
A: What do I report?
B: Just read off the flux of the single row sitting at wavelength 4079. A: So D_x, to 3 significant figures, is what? 6.84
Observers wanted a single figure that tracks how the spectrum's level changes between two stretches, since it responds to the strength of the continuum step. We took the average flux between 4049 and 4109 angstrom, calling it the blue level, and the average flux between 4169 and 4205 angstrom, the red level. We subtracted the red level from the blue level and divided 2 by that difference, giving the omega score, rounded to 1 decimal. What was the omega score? 2.0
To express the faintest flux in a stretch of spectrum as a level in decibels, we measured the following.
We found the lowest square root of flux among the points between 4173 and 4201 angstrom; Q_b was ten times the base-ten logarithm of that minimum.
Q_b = 3.95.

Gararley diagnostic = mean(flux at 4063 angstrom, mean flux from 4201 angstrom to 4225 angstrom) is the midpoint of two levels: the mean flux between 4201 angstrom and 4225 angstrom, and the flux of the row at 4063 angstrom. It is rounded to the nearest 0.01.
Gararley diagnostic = 6.84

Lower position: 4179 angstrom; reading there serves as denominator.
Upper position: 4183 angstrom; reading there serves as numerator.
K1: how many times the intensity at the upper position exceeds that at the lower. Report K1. 0.91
